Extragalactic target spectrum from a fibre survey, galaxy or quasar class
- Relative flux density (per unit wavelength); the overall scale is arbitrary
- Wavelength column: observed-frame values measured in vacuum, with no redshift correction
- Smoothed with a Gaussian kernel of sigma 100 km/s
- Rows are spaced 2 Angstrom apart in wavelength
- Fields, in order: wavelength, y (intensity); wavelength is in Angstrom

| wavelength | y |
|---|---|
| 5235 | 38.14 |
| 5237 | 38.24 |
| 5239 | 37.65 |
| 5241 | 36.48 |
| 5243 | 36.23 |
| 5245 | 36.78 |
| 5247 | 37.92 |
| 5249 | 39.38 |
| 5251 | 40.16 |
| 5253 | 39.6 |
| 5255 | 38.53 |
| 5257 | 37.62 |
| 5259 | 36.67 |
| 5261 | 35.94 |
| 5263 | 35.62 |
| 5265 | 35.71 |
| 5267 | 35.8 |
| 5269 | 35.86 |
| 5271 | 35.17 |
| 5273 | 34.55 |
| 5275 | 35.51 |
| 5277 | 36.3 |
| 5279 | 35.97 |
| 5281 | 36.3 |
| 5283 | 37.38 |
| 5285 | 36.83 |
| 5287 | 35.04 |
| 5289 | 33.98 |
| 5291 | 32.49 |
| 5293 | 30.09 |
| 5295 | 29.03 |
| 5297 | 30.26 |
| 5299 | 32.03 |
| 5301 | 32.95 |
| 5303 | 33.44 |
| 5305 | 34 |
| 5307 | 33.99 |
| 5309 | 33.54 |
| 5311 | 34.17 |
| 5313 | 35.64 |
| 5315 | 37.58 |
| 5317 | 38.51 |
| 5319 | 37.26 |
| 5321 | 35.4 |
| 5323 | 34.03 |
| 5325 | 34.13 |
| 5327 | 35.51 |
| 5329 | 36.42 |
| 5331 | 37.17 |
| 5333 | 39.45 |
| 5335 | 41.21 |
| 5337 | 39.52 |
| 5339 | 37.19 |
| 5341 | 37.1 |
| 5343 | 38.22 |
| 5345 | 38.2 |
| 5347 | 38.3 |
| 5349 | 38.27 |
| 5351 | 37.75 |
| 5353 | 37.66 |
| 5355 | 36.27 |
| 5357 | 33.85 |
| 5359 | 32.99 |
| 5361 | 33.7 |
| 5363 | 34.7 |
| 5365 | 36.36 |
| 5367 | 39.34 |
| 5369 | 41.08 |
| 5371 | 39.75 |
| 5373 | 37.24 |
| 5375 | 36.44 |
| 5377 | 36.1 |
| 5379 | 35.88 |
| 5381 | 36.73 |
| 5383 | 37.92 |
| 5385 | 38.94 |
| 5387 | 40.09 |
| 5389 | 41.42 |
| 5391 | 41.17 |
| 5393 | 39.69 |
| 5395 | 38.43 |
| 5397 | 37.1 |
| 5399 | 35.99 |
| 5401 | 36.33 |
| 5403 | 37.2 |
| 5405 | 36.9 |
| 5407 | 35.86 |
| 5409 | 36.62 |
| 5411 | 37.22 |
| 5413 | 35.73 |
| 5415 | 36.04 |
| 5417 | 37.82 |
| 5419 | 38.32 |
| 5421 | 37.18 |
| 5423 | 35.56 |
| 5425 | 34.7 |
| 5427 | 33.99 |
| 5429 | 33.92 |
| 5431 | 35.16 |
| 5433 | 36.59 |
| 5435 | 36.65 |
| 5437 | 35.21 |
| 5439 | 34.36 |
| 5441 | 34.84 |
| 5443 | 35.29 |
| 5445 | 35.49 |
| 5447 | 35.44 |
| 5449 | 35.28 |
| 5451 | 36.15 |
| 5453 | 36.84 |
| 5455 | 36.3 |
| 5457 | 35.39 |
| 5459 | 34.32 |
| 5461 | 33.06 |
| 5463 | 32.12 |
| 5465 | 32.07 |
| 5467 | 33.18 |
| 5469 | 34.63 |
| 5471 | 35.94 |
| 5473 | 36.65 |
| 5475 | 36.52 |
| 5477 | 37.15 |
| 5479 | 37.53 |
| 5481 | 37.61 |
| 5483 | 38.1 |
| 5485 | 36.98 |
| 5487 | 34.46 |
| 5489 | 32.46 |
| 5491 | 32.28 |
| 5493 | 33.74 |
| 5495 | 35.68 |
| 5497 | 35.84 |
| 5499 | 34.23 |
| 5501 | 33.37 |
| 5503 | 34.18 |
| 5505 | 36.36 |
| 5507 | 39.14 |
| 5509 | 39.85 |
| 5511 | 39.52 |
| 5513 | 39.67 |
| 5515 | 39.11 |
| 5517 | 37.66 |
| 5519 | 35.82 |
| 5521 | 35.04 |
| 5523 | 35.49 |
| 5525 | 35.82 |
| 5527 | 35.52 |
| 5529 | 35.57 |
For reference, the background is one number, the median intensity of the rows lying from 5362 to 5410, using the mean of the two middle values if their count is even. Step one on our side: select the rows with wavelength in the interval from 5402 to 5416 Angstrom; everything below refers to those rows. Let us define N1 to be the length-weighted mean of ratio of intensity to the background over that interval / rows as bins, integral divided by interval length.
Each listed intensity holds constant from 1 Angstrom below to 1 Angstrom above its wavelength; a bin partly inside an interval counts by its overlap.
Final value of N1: 0.98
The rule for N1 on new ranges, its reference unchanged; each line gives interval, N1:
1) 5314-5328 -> 0.97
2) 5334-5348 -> 1.04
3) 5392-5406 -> 1.01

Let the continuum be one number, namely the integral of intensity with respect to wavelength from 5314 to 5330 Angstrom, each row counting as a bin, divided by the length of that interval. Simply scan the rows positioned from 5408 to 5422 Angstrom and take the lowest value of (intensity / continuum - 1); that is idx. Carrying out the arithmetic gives -0.01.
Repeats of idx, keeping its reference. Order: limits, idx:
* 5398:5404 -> 0.00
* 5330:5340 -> 0.03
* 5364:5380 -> -0.01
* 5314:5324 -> -0.06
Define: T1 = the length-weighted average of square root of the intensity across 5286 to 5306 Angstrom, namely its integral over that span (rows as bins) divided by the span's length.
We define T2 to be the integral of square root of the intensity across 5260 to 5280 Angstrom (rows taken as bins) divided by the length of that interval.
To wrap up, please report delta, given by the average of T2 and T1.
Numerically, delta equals 5.83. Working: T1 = 5.68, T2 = 5.97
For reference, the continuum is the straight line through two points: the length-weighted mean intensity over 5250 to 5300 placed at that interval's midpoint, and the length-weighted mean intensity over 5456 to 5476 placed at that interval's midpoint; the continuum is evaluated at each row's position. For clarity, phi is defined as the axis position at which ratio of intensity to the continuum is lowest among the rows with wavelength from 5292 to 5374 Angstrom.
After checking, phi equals 5295 Angstrom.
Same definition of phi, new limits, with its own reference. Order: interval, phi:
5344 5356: 5355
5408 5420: 5413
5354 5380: 5359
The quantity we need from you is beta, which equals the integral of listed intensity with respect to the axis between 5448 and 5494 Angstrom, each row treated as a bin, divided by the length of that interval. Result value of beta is 35.2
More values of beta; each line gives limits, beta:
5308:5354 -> 37.1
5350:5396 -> 37.5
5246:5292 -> 36.4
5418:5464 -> 35.3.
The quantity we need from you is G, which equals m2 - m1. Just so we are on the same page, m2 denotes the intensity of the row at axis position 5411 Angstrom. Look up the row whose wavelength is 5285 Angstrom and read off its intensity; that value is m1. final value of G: 0.4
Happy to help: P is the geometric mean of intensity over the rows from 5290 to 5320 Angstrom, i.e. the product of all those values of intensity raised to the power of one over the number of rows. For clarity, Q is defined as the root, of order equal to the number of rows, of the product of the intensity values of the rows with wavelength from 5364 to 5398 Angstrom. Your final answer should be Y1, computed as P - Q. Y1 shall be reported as -5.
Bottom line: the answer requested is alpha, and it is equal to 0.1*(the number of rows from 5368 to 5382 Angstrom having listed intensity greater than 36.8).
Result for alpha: 0.30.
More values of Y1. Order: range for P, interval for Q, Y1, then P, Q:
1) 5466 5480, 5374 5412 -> -2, 35.9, 37.6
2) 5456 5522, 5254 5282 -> 0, 35.7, 36.1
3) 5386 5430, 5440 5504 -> 2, 37.1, 35.1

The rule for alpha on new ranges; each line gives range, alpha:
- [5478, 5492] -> 0.40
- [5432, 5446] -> 0.00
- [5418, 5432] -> 0.20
